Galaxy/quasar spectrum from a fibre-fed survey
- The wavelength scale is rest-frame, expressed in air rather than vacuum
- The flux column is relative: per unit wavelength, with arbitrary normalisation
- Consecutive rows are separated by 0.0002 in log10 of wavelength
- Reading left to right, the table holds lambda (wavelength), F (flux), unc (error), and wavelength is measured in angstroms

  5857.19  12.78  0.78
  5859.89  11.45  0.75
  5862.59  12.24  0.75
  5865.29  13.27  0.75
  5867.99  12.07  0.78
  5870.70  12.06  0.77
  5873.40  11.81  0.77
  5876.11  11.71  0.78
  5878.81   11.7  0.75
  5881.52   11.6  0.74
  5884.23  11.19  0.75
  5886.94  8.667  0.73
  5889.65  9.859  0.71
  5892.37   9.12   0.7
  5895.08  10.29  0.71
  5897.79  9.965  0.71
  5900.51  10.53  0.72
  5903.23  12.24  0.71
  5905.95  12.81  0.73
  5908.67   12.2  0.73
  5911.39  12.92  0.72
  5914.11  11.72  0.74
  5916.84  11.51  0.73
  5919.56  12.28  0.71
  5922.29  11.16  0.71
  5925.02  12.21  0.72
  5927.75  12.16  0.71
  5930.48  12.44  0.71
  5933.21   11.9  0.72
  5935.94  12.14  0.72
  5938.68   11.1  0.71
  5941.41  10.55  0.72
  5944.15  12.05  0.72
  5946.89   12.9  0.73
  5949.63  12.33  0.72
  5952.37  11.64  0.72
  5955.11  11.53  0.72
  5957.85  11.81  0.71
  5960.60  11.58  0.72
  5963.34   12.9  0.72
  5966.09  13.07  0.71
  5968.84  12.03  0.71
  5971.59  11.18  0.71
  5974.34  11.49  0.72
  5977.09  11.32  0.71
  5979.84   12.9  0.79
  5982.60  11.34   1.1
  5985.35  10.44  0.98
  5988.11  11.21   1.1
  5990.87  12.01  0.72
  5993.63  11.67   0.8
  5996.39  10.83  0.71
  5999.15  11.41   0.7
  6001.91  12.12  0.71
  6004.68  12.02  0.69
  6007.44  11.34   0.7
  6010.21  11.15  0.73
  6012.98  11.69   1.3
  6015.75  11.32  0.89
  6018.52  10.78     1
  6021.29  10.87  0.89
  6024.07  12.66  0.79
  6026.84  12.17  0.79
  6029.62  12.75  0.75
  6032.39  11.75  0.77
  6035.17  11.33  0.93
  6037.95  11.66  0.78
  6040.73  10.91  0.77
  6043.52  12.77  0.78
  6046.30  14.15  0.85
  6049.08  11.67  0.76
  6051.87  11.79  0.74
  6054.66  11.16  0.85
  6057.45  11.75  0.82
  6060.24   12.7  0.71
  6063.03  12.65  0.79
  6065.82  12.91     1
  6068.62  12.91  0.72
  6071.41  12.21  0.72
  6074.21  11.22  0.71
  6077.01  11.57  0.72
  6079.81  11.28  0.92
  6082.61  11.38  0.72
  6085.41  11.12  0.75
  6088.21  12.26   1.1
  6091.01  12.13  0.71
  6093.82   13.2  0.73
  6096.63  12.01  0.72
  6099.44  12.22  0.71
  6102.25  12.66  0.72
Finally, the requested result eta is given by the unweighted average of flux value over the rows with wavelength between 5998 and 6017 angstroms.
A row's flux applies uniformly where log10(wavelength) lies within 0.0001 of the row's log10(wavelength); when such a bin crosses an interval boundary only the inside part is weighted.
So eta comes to 11.6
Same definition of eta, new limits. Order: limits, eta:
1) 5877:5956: 11.5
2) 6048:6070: 12.2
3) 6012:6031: 11.7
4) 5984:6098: 11.8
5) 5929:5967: 12.0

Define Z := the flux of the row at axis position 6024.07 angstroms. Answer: 12.66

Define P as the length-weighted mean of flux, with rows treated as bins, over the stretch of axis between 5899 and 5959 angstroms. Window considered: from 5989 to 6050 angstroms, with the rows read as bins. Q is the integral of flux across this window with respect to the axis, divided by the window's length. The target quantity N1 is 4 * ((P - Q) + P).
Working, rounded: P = 11.9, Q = 11.8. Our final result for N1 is 48.2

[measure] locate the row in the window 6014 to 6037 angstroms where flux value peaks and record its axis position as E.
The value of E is 6029.62 angstroms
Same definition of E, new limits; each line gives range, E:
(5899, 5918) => 5911.39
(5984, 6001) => 5990.87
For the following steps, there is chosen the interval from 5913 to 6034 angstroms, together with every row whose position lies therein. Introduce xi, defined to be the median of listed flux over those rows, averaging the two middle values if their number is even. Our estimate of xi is 11.7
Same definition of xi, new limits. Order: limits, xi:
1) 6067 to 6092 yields 11.6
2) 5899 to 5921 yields 12.2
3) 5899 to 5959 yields 12.1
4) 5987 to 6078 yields 11.7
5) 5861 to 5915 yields 11.7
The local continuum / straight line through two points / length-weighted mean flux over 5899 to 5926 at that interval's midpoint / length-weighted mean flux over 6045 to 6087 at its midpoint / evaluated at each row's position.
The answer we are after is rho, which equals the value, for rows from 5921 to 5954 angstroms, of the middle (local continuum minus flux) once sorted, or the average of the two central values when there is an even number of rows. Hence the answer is -0.14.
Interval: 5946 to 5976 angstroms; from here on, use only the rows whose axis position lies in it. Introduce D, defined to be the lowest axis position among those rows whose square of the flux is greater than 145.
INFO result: 5946.89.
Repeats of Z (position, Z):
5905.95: 12.81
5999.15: 11.41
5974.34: 11.49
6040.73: 10.91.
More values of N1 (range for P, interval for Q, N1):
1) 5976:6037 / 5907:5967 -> 44.8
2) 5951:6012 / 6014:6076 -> 45.5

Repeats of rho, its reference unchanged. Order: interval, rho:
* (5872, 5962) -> 0.22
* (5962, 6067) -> 0.31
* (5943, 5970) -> -0.07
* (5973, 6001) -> 0.61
